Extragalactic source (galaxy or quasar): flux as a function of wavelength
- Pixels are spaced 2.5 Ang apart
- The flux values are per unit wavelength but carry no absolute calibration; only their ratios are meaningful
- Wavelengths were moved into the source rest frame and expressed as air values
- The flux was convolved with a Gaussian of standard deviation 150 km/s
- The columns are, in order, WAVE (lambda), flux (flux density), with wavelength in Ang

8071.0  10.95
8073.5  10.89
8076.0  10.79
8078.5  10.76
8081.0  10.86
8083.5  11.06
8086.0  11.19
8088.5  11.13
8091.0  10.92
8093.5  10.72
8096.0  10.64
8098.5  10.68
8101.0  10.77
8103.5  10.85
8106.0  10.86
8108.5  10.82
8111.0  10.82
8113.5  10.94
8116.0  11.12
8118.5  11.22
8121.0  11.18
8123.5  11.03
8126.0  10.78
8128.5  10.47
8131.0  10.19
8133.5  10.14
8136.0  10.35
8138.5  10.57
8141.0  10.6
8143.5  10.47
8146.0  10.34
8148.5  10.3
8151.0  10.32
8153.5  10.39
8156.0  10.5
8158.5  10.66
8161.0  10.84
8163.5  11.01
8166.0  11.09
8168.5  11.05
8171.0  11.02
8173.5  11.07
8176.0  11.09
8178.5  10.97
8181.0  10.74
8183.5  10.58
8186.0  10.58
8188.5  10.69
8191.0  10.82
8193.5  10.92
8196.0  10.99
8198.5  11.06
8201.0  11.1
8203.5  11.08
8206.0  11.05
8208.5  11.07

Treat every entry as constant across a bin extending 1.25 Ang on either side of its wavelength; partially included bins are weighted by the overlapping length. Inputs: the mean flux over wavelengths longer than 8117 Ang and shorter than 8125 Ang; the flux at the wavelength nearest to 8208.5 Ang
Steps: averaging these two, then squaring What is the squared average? 123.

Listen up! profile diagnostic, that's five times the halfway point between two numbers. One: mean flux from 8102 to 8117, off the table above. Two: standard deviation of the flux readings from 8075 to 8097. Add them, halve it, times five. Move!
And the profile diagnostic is 27.7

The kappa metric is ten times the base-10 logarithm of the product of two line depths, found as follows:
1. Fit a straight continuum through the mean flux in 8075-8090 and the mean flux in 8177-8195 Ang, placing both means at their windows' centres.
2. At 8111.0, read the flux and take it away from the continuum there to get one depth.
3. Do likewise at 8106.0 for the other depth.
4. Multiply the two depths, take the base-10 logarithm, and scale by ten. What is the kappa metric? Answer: -23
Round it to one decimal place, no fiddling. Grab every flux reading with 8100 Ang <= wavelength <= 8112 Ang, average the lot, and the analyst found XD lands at 10.8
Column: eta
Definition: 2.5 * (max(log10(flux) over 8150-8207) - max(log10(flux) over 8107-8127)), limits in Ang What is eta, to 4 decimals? -0.0117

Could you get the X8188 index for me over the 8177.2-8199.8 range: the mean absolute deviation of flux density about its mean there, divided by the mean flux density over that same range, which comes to 0.0139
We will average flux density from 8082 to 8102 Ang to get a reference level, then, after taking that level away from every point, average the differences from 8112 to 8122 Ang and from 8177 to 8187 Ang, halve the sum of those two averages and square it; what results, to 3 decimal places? 0.001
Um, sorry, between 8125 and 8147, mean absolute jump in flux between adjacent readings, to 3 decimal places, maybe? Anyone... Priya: 0.170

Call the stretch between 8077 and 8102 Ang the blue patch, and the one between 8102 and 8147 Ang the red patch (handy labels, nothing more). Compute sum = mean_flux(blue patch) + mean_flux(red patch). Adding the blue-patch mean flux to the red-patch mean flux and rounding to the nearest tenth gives 21.6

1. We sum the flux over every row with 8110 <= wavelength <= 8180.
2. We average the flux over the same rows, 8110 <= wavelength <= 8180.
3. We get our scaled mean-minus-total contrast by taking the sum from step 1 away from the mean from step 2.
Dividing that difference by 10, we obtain -29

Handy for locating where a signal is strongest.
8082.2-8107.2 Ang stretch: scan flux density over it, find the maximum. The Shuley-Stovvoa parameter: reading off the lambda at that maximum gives 8086.0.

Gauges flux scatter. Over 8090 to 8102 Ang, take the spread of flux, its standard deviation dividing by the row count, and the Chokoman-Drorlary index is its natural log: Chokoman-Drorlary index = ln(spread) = -2.3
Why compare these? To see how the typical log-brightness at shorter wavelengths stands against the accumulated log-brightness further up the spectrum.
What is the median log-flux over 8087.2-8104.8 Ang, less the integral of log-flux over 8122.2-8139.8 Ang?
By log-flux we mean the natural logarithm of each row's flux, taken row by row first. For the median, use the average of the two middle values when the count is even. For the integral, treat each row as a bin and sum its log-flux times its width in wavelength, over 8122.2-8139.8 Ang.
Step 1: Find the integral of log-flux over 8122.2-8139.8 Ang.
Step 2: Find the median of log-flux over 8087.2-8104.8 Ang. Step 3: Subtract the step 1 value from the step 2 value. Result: -39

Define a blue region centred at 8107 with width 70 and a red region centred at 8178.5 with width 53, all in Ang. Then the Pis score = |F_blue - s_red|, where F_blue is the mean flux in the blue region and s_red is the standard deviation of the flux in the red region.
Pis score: 10.58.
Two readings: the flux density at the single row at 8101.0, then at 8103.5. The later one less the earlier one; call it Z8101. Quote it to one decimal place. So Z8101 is 0.1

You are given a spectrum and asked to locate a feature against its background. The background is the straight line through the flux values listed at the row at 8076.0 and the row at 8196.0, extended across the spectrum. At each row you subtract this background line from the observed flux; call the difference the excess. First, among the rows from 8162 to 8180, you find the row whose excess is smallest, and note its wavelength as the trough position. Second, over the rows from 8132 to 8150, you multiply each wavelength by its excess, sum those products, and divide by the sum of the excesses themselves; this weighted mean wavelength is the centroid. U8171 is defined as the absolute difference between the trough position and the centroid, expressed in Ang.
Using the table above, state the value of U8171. 37.7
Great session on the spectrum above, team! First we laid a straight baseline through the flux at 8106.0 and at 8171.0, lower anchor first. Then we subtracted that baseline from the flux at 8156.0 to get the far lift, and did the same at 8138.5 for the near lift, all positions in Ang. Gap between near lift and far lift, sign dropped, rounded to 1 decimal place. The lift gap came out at 0.1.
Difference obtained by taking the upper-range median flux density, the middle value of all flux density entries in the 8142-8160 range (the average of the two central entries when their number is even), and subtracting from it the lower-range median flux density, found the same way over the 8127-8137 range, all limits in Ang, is 0.12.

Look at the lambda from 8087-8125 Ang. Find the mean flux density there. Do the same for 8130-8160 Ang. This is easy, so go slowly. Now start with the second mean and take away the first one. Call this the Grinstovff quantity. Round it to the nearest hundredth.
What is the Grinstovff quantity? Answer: -0.51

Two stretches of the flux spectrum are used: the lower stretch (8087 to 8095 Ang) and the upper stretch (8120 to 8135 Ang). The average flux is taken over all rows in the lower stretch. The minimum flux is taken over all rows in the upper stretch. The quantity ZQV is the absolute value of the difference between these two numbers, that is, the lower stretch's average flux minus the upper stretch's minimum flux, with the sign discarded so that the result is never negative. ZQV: 0.78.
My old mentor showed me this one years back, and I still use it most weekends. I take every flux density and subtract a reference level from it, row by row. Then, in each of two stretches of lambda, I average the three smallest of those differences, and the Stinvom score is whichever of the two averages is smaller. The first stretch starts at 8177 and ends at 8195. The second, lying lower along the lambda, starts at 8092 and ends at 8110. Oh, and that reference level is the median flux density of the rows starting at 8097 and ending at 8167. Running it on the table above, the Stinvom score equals -0.11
